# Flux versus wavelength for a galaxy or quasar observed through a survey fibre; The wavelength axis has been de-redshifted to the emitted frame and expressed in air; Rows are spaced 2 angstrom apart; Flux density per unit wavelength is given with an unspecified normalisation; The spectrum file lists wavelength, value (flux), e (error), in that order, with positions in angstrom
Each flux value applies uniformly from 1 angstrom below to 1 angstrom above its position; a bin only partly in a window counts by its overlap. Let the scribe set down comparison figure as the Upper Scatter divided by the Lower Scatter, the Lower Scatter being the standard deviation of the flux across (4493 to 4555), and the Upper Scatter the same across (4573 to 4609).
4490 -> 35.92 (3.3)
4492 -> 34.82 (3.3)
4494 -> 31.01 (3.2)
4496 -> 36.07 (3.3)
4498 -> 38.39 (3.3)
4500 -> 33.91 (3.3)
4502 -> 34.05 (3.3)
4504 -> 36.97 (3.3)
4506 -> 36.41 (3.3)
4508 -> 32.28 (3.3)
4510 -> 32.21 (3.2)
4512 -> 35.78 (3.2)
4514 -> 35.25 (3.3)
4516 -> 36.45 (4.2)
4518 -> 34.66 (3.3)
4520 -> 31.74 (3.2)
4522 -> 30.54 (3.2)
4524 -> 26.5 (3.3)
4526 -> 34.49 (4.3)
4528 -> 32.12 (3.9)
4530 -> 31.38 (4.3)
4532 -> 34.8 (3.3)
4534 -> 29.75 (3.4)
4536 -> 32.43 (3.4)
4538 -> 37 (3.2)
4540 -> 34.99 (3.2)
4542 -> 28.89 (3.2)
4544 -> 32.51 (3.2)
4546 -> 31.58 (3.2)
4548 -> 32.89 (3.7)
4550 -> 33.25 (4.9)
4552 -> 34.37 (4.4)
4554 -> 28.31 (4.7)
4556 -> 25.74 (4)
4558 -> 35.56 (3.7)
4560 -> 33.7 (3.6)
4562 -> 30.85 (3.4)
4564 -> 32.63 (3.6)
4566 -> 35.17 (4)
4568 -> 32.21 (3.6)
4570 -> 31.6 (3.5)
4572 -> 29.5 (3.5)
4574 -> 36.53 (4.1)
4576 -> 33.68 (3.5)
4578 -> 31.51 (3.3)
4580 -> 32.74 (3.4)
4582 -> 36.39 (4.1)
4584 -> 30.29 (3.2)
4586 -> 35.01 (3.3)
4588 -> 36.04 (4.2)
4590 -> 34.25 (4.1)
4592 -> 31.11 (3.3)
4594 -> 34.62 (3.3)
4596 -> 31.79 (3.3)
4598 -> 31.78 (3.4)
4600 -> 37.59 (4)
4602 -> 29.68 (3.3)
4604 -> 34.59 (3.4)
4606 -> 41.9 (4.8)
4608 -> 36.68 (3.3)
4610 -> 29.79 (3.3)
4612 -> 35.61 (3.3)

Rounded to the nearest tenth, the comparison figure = 1.1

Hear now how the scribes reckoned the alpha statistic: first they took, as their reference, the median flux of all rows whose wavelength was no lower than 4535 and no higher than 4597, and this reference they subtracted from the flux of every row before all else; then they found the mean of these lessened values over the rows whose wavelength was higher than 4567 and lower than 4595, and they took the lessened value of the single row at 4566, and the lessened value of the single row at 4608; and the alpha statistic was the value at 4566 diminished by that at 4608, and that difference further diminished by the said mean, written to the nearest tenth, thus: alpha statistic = -2.0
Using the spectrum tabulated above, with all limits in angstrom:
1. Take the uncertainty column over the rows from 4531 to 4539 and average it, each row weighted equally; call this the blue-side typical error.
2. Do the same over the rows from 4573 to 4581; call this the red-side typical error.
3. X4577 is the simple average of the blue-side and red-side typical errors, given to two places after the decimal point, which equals 3.45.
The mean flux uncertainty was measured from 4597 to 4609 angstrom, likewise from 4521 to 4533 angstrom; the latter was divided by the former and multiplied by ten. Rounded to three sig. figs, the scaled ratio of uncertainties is 10.0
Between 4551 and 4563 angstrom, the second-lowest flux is 28.31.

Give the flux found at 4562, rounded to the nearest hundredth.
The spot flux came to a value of 30.85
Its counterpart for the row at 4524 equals 26.50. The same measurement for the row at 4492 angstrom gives 34.82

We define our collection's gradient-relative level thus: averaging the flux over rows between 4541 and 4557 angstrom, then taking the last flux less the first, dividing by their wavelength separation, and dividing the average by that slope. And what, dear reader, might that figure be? -138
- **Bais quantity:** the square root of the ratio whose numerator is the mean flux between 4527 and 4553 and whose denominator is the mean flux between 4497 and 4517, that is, 0.97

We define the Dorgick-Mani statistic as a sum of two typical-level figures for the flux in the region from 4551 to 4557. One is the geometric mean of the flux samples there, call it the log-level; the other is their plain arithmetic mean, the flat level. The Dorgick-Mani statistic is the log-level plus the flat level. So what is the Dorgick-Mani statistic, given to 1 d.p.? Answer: 58.7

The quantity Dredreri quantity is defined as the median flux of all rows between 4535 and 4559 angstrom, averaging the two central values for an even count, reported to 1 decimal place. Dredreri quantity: 32.7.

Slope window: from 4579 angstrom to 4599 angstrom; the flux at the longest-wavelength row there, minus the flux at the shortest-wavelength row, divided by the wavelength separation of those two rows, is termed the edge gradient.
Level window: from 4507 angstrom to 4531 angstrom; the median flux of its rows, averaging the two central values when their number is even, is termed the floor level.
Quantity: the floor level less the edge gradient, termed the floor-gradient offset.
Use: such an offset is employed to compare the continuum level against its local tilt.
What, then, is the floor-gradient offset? 32.3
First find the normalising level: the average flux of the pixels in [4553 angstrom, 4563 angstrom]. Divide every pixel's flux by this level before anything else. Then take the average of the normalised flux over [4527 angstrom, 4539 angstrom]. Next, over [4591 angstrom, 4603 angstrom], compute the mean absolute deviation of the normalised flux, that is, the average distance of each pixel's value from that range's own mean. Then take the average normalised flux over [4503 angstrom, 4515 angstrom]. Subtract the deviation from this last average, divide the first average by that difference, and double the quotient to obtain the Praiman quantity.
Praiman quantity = 2.02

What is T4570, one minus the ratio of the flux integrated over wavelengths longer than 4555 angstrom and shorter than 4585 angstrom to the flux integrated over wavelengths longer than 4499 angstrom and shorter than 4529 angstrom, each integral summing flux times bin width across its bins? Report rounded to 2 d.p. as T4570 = 0.03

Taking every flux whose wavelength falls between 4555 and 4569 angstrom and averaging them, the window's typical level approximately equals 32.3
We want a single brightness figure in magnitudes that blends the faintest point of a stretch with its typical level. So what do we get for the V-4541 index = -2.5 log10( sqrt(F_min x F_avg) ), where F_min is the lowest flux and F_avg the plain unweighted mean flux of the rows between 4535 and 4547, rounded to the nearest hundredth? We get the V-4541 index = -3.72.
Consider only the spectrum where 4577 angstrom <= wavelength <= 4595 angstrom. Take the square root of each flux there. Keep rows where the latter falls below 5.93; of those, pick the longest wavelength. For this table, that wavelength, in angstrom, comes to 4594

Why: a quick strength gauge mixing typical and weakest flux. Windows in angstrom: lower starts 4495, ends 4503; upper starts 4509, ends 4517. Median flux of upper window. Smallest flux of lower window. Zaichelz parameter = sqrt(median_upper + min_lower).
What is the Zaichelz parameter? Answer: 8.33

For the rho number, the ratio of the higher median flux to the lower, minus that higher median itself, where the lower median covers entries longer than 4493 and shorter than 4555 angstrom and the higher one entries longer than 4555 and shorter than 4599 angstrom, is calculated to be -31.70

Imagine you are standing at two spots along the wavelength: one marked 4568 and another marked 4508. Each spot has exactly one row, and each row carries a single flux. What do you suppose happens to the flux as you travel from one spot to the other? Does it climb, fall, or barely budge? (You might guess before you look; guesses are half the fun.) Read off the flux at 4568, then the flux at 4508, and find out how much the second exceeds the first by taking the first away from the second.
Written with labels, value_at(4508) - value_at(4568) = 0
